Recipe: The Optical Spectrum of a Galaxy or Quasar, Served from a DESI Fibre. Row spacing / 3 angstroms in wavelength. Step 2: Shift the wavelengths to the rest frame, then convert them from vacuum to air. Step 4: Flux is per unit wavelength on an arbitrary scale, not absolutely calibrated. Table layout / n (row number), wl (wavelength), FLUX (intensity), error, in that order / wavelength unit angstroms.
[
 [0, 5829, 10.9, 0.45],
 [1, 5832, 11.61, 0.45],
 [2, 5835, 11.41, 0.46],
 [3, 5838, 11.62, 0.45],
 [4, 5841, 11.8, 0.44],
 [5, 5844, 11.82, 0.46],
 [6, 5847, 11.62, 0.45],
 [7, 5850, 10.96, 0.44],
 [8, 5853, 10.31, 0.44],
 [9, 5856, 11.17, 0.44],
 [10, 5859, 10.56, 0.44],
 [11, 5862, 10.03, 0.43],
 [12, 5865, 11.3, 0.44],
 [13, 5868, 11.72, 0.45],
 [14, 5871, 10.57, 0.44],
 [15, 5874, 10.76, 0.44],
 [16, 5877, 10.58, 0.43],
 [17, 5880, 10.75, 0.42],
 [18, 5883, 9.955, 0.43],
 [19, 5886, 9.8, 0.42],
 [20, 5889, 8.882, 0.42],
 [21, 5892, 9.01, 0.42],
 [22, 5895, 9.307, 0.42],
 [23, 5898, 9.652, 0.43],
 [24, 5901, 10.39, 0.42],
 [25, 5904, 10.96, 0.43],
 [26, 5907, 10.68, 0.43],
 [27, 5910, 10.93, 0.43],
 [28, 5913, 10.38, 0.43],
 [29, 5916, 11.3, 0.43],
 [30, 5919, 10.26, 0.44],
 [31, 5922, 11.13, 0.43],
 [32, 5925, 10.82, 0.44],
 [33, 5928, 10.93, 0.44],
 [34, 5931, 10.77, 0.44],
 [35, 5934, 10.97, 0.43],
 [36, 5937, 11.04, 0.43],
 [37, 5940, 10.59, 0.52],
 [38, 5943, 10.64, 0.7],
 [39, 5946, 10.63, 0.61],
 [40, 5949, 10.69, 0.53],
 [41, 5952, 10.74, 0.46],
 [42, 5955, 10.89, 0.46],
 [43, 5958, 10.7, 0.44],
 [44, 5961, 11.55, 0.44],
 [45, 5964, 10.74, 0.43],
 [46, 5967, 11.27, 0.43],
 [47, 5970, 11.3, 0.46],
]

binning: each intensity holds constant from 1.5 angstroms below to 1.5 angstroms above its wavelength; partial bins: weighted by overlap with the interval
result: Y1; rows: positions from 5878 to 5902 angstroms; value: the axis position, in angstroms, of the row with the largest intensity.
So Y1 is 5880 angstroms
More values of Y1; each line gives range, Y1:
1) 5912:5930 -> 5916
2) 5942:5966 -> 5961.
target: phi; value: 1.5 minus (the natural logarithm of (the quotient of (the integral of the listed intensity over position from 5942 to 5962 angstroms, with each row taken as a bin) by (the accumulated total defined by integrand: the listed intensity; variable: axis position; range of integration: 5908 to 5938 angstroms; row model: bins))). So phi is 1.9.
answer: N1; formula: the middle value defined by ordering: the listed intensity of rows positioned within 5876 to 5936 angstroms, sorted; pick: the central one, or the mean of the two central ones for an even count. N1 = 10.63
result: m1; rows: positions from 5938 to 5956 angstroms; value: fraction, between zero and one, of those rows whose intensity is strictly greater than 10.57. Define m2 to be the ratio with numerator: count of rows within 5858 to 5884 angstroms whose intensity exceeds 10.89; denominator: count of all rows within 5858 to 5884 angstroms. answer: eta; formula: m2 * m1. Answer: 0.2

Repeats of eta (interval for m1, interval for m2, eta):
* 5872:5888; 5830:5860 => 0.5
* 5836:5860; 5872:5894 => 0.0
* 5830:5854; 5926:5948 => 0.4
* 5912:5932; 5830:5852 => 0.7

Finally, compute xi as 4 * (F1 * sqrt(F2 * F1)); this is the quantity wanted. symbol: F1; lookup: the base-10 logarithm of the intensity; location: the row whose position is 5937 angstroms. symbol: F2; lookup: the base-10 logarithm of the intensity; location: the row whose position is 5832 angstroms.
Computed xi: 4.40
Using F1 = 1.04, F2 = 1.06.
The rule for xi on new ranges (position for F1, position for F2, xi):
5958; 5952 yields 4.24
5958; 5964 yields 4.24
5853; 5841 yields 4.22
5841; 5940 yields 4.49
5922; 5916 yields 4.39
